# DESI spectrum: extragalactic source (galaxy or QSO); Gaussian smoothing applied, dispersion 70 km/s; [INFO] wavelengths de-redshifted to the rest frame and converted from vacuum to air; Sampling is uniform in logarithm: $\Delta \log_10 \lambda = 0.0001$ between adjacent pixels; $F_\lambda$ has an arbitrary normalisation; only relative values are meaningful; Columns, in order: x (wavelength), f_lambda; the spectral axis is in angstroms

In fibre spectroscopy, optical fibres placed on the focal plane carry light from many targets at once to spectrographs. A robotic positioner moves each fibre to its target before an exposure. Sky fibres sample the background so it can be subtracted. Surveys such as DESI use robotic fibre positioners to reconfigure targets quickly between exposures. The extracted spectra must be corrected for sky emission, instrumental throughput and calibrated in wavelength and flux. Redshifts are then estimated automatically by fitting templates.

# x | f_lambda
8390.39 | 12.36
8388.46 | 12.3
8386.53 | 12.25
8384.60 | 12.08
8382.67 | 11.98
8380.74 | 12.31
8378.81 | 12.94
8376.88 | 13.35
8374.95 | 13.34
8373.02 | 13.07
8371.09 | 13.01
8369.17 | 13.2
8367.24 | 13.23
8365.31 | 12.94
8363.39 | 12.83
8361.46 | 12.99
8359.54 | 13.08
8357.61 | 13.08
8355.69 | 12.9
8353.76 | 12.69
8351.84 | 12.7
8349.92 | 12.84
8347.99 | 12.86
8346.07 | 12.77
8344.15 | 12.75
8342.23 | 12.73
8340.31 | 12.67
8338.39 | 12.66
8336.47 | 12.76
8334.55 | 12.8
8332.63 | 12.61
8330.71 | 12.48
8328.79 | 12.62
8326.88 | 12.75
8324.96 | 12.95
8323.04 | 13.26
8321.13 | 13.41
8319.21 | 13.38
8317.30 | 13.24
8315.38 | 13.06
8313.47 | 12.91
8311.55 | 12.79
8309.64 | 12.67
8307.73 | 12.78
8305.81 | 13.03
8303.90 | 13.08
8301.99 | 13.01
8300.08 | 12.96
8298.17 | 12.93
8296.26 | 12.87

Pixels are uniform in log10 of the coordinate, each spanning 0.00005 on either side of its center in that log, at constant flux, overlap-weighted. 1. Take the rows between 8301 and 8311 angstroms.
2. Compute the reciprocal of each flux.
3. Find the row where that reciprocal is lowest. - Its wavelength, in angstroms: 8303.90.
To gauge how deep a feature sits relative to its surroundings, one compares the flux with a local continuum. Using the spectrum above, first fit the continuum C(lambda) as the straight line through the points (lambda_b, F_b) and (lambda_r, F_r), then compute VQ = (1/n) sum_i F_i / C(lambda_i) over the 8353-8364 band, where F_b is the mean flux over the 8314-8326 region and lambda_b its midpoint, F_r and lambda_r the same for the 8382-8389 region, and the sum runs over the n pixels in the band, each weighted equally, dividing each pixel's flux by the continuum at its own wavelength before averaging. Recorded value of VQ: 1.027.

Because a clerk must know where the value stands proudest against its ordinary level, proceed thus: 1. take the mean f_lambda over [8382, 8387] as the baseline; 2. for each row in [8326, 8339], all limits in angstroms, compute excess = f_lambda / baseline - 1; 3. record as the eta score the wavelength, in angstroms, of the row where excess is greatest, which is 8334.55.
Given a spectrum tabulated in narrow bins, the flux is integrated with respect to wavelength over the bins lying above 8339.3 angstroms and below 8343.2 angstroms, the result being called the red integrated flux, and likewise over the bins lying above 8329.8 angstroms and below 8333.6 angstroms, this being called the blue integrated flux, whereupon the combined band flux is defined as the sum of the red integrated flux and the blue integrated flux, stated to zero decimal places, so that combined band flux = 97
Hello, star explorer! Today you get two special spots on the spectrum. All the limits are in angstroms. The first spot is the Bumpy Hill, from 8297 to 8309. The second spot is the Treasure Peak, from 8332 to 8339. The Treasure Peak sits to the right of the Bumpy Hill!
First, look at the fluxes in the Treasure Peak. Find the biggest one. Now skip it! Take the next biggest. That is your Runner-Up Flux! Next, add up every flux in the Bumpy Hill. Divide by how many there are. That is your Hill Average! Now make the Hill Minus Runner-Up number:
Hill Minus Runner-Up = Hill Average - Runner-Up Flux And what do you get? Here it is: 0.20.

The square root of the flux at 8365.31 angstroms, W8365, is 3.60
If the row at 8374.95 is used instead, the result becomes 3.65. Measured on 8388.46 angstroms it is 3.51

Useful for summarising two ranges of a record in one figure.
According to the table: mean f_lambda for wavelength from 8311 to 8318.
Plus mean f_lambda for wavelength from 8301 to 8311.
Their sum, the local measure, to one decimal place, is 25.9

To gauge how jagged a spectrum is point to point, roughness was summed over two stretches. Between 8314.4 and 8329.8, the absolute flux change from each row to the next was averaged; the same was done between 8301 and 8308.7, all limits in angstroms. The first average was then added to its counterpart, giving 0.29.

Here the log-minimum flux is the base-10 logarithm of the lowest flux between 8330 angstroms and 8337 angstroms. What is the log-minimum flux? 1.10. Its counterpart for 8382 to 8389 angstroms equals 1.08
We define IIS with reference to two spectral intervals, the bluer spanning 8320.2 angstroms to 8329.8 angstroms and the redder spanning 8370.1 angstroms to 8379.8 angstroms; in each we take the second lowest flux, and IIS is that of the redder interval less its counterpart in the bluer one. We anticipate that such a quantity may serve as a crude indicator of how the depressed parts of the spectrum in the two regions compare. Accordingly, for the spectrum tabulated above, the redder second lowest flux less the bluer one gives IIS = 0.26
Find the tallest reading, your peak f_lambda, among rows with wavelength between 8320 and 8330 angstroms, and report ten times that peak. 134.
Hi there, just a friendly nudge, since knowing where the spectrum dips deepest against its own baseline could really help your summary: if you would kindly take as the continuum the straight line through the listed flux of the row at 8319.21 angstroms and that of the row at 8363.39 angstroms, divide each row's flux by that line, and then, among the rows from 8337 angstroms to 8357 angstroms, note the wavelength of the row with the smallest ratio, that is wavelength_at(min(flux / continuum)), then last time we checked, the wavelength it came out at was 8338.39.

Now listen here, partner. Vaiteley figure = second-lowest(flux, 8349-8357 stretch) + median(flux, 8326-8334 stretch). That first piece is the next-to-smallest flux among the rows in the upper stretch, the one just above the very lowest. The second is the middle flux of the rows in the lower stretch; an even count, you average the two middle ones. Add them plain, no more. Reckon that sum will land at 25.3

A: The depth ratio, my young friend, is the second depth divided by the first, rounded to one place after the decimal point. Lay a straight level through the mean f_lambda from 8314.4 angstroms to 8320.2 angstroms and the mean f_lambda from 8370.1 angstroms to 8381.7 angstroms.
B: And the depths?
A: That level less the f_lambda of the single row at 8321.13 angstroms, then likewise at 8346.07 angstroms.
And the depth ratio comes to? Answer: -1.8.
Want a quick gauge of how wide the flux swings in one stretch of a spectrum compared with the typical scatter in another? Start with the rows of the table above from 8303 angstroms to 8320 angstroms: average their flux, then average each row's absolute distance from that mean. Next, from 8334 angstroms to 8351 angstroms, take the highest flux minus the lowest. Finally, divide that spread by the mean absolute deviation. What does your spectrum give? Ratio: 1.1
